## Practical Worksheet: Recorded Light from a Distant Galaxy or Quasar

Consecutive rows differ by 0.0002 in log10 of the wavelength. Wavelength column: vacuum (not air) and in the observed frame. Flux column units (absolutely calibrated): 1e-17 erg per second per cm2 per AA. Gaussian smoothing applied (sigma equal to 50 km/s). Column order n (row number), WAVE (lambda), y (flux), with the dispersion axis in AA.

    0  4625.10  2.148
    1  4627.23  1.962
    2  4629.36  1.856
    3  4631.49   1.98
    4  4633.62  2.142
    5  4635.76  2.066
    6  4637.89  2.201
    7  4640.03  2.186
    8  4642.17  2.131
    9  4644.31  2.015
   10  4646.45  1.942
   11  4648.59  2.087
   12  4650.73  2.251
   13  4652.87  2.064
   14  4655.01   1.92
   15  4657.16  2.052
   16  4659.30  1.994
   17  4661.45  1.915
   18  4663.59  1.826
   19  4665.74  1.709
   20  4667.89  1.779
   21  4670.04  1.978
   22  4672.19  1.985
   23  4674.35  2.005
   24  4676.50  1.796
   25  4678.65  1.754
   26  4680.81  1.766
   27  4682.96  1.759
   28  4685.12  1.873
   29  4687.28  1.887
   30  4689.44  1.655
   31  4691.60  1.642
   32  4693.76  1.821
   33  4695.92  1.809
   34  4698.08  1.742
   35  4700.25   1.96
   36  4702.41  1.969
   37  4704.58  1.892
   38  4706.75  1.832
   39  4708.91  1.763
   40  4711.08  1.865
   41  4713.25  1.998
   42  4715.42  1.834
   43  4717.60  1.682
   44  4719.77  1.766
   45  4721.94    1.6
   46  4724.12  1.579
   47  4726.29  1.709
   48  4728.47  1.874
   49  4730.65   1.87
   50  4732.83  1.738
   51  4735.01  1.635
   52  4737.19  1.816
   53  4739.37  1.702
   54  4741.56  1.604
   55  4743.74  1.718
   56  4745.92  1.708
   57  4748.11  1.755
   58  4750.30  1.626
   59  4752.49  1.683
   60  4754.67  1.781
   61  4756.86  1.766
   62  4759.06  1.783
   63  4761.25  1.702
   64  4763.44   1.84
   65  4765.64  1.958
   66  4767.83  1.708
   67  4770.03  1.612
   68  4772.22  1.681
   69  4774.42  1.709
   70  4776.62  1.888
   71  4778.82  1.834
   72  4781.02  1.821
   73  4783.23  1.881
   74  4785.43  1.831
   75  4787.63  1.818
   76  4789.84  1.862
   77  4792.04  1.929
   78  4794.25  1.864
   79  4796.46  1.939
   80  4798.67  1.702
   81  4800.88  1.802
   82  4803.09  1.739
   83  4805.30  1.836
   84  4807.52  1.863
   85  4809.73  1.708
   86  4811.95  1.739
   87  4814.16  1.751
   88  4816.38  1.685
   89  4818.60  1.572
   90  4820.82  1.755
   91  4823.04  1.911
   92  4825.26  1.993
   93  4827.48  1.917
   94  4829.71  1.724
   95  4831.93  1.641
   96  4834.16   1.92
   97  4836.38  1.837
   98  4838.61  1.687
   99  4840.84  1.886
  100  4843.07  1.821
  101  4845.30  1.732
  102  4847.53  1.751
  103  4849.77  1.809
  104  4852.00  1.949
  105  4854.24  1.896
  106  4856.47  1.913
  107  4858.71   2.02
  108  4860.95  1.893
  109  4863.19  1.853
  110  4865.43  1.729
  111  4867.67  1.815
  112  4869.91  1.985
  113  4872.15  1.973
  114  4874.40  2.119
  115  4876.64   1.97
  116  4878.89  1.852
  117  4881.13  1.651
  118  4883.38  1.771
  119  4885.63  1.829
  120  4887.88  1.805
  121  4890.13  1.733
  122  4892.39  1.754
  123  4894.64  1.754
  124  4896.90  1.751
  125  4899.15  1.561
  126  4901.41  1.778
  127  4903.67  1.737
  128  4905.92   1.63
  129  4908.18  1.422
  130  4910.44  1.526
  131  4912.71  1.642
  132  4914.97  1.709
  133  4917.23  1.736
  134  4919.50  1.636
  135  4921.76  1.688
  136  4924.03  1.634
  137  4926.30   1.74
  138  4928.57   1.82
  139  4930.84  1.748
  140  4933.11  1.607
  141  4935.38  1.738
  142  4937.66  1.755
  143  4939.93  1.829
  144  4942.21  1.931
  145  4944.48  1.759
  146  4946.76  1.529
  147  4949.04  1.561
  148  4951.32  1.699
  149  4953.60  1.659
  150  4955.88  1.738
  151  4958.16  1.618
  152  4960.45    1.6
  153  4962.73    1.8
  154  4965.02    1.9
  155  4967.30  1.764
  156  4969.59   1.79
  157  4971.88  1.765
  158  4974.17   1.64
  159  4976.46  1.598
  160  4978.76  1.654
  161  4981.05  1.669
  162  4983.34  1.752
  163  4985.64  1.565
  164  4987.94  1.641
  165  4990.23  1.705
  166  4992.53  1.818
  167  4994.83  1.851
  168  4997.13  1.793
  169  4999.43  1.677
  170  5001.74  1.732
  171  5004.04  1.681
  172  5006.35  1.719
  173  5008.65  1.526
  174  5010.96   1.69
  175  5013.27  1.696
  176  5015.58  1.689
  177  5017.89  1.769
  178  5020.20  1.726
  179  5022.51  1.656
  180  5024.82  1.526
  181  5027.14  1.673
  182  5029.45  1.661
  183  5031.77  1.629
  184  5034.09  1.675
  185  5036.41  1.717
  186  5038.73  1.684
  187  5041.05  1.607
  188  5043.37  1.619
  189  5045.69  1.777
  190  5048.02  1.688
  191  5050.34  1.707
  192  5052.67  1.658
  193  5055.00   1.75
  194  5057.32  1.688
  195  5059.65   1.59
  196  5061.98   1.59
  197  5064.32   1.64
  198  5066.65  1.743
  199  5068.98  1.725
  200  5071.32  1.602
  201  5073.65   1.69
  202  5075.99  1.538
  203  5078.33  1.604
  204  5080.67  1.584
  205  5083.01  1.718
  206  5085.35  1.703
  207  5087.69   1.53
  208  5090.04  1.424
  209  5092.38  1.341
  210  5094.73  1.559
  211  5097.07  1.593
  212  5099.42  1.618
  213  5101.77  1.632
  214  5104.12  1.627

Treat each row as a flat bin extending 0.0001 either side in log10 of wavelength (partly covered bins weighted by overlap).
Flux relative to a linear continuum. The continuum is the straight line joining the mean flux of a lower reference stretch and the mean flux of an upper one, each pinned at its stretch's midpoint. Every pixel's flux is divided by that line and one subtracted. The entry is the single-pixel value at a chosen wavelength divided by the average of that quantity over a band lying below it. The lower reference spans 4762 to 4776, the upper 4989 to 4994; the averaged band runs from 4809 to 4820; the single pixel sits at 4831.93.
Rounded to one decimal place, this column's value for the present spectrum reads 1.8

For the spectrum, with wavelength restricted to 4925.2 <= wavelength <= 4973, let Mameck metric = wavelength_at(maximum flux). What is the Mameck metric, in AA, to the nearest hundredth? 4942.21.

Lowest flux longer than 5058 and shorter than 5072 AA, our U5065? 1.59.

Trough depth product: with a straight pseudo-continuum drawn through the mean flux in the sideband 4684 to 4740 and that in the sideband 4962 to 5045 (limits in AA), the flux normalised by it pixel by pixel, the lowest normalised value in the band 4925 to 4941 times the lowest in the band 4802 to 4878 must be 0.838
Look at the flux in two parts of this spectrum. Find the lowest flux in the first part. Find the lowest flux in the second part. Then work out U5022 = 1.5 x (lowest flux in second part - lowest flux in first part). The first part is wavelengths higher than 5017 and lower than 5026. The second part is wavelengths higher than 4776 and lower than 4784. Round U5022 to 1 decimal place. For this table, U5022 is 0.4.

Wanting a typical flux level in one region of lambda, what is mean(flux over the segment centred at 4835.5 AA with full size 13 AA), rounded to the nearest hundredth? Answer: 1.78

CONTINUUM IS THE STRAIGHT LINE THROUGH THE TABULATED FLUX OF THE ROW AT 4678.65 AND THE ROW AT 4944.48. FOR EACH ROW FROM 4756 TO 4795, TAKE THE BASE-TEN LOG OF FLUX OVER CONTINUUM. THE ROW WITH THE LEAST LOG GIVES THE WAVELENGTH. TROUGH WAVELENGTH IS 4770.03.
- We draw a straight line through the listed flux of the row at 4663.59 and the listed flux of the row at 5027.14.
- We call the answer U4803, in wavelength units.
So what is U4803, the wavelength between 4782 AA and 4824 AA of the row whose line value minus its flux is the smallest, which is 4796.46 AA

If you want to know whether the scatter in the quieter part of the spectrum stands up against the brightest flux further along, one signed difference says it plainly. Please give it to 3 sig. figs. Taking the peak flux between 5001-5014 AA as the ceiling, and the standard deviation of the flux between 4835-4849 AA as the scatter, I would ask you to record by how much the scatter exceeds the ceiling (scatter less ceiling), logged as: -1.66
